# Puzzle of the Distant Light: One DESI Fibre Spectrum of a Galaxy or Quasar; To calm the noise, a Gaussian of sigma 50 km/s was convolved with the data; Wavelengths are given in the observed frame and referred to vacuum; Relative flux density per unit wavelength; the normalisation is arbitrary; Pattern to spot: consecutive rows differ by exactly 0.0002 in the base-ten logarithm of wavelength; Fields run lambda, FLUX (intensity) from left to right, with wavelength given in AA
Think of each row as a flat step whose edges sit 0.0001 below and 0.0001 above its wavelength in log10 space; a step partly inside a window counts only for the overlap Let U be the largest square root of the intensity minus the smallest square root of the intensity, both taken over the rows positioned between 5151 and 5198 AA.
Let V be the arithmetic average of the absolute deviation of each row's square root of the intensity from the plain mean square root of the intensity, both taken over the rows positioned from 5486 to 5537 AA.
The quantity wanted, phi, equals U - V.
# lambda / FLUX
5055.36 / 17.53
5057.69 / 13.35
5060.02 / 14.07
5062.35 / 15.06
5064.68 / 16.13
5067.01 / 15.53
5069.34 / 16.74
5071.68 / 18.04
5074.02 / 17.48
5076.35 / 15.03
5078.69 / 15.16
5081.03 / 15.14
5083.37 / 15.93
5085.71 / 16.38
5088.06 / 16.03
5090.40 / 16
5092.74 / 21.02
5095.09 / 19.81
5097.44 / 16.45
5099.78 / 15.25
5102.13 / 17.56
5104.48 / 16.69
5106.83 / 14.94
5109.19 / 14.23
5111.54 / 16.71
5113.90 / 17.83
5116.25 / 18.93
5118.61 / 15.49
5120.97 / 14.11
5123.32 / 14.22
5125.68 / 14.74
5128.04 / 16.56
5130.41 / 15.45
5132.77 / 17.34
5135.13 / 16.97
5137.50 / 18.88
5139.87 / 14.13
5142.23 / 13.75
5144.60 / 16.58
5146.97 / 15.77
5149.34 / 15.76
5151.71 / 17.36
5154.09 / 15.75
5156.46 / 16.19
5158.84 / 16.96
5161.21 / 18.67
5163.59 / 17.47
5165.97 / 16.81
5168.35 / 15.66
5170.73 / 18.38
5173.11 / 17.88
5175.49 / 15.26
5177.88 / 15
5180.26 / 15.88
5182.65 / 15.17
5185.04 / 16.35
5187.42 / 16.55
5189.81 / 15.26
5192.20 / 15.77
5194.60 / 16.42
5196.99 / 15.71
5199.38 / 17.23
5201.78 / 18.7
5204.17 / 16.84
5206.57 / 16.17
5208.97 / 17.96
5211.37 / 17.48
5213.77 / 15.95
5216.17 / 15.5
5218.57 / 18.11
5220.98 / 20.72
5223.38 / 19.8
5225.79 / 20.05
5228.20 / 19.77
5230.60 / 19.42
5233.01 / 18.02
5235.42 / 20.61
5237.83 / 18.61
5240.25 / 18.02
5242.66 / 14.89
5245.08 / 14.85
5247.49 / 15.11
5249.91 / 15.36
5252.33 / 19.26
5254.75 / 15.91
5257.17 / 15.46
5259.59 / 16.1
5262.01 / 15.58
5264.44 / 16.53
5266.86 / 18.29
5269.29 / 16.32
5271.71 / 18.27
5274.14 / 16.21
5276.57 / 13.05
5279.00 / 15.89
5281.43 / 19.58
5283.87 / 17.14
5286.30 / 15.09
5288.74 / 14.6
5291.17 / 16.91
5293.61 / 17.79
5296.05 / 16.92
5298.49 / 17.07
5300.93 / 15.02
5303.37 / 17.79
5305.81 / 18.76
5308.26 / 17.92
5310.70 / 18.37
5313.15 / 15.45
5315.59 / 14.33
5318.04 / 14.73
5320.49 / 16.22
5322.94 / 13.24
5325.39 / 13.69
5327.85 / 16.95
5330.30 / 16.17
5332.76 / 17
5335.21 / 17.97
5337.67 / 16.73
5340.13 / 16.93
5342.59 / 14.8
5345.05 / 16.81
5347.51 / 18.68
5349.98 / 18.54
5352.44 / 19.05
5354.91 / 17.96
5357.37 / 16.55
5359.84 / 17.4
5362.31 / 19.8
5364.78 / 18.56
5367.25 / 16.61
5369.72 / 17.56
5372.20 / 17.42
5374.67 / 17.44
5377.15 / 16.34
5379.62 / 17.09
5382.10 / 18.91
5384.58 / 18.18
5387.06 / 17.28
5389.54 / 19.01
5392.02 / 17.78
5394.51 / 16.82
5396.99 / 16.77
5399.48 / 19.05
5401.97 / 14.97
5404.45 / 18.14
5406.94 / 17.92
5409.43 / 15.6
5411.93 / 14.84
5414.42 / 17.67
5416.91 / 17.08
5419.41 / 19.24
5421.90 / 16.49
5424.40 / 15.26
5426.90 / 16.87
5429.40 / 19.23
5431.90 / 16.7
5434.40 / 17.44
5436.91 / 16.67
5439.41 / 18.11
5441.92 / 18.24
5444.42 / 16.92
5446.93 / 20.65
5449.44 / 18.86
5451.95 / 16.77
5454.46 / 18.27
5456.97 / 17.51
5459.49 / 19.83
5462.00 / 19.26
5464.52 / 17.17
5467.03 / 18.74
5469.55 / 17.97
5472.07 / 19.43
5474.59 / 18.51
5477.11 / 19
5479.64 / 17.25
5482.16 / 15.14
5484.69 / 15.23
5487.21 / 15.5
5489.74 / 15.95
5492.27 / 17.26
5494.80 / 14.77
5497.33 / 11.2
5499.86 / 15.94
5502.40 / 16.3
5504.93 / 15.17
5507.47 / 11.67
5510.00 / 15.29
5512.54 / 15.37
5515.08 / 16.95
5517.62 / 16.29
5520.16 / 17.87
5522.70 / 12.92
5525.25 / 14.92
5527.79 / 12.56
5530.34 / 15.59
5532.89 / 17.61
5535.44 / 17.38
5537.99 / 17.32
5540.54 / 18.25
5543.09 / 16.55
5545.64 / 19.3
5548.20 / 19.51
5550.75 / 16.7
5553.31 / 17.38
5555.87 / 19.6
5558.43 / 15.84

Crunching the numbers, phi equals 0.26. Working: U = 0.45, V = 0.185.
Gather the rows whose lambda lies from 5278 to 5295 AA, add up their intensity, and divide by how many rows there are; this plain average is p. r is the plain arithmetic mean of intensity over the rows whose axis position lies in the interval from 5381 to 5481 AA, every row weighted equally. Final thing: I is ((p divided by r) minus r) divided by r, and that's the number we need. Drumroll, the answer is -0.947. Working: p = 16.7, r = 17.8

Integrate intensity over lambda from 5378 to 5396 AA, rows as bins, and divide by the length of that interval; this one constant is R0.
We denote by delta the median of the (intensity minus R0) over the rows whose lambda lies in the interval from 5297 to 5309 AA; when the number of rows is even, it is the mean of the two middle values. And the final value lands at 0.0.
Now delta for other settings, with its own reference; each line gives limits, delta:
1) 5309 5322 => -2.4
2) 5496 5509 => -2.7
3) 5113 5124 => -2.3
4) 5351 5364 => 0.1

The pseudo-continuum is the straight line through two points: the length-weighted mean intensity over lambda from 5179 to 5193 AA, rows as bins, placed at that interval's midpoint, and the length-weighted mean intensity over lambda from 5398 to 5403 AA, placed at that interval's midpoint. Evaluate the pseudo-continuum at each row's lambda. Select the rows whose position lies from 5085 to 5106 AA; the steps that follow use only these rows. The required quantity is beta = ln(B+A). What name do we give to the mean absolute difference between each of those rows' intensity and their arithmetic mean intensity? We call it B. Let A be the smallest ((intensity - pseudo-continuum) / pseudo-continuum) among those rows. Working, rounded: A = -0.01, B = 1.48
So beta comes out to 0.4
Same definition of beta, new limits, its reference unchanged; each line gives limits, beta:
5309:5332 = 0.1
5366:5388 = -0.7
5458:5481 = -0.3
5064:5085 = -0.2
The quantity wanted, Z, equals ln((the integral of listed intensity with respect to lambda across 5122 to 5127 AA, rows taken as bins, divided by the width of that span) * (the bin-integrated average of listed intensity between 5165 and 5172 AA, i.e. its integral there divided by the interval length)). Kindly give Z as 5.51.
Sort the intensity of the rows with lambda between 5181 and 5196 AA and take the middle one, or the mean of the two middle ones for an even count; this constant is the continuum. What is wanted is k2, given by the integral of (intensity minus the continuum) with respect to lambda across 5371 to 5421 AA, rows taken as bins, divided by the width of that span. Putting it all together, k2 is 1.3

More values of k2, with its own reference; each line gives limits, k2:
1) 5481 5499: -1.0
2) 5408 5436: 0.9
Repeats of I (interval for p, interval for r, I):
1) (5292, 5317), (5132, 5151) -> -0.935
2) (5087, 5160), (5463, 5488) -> -0.946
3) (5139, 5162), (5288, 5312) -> -0.945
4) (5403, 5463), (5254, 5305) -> -0.935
